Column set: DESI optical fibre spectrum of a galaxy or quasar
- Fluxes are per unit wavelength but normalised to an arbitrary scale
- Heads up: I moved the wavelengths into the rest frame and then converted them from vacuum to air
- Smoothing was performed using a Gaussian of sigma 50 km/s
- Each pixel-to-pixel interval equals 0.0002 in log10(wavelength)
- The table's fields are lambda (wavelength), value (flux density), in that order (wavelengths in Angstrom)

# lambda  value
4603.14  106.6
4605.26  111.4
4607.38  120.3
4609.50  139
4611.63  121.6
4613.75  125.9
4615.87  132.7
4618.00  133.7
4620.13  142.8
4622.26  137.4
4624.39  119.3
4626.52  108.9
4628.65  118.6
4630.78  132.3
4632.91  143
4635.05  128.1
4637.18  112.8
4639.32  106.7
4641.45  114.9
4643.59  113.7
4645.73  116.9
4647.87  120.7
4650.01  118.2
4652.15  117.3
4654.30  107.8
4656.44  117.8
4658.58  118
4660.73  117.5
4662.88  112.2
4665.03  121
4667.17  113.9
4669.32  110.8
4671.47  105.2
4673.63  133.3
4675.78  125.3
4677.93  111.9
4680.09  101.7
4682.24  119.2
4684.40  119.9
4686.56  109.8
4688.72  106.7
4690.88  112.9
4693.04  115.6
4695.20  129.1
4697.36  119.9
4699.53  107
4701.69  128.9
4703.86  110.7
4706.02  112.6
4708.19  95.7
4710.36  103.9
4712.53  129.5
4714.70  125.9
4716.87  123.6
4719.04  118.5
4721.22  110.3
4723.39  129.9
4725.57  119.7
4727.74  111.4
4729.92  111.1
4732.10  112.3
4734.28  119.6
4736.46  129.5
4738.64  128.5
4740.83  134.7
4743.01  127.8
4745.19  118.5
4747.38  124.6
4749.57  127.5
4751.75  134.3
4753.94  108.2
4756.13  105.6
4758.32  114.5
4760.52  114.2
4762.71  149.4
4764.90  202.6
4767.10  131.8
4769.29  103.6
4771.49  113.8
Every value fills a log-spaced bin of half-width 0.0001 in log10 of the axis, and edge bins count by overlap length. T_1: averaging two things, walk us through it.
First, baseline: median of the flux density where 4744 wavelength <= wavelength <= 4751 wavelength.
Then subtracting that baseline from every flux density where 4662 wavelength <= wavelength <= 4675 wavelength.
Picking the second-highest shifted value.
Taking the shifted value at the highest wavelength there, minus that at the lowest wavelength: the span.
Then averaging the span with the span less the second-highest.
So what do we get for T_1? 23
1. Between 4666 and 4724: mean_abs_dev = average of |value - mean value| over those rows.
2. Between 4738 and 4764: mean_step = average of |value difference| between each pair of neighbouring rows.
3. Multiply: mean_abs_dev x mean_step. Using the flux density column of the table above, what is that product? 83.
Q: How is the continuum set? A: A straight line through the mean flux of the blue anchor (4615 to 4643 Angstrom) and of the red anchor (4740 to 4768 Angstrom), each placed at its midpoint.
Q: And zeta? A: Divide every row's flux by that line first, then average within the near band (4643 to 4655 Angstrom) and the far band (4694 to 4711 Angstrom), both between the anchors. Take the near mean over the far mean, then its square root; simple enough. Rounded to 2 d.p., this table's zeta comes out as 1.02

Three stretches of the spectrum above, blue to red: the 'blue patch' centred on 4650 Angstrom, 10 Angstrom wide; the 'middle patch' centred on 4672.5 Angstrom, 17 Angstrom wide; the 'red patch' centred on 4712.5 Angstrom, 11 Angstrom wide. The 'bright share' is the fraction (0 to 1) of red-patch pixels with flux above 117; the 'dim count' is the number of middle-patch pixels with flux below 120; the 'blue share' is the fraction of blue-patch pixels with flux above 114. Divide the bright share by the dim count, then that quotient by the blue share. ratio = 0.15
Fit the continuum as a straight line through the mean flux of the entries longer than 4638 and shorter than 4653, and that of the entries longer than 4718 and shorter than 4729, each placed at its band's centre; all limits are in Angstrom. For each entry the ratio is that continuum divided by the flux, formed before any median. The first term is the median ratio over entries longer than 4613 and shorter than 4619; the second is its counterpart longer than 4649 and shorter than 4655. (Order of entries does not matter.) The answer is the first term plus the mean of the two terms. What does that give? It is 1.8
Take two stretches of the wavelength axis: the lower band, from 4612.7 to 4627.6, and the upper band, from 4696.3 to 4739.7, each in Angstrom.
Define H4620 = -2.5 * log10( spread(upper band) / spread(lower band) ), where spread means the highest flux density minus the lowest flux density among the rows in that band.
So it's 0.0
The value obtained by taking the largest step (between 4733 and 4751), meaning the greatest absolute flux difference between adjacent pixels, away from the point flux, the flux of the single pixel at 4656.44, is 108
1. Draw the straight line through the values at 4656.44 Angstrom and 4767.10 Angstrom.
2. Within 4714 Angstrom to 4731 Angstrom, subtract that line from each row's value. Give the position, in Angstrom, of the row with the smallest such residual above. 4729.92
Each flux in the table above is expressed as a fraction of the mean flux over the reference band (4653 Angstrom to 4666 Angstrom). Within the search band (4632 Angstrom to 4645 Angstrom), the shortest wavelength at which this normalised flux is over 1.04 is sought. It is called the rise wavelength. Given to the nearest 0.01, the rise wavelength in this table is 4632.91 Angstrom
